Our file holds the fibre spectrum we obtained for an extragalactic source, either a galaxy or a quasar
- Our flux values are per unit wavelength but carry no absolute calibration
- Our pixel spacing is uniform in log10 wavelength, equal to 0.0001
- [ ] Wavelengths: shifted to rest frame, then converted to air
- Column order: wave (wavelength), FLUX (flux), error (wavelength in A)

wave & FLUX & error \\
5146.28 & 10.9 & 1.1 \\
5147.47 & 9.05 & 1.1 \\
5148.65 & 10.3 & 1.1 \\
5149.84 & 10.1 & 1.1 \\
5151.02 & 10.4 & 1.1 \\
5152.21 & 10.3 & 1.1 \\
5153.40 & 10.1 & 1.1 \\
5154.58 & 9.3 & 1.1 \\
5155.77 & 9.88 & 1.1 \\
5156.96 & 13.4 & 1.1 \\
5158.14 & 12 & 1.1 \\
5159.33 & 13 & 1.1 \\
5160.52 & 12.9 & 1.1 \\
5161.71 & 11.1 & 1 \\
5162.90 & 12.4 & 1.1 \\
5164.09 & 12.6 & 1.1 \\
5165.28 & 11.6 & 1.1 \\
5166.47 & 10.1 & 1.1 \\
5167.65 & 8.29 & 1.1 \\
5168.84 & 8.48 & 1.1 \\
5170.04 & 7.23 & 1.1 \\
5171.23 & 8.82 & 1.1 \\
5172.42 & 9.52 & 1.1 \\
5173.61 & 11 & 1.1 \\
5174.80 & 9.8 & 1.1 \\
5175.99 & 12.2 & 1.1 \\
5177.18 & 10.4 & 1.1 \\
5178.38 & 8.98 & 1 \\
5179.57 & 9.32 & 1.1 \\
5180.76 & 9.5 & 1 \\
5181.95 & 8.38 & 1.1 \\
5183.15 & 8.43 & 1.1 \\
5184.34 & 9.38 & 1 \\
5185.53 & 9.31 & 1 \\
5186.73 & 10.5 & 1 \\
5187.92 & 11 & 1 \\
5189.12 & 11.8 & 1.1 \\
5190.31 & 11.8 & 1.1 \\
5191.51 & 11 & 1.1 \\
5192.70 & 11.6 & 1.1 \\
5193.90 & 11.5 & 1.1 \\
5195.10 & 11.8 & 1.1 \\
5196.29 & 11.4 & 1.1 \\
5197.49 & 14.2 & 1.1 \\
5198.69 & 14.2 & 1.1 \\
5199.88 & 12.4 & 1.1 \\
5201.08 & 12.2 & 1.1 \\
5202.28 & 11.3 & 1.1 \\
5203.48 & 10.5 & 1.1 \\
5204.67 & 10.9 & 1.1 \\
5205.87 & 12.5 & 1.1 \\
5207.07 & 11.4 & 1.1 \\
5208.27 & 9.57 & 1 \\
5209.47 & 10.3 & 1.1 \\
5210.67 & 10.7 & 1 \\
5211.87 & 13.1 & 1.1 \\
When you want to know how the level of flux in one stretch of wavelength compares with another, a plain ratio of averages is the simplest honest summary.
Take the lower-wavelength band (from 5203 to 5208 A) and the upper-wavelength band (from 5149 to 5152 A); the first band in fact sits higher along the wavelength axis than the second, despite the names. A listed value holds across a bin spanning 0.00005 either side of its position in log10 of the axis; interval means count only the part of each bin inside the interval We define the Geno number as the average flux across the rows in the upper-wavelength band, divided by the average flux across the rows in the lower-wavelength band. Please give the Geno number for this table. 0.91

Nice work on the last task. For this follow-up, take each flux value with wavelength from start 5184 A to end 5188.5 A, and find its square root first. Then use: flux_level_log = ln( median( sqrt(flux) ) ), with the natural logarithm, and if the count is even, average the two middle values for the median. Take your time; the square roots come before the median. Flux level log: 1.15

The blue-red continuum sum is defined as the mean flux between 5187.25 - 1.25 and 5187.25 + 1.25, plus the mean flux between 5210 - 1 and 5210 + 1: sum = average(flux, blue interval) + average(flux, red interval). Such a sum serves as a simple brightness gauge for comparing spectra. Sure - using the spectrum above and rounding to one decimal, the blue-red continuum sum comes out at 21.2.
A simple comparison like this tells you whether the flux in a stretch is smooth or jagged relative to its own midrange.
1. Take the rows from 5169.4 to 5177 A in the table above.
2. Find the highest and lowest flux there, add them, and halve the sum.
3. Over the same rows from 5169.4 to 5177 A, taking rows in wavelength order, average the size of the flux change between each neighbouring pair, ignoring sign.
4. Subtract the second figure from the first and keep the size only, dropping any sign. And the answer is 8.2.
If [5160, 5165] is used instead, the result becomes 10.9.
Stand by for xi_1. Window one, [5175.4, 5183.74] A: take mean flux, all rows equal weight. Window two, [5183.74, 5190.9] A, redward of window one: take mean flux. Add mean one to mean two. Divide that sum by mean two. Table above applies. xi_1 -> 1.90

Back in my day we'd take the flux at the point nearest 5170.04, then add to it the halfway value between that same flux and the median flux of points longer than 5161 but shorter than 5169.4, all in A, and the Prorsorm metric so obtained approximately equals 16.4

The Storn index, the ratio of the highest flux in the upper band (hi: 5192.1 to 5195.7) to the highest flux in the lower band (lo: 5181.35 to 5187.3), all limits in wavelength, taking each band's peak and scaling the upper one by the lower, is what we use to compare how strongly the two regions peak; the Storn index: 1.12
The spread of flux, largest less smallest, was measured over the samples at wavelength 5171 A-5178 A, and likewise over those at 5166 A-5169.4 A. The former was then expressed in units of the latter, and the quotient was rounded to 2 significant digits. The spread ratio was 1.9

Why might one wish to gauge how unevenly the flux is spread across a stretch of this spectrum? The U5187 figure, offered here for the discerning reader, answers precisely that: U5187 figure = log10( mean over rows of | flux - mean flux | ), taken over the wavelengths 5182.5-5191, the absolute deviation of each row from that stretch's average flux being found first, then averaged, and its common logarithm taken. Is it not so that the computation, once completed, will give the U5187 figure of 0.04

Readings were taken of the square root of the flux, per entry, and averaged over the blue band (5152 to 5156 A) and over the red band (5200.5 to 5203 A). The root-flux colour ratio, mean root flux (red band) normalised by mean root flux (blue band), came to 1.09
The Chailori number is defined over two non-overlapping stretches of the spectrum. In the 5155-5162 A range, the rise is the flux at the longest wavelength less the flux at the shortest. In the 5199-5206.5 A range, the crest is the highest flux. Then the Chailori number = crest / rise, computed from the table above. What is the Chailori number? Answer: 10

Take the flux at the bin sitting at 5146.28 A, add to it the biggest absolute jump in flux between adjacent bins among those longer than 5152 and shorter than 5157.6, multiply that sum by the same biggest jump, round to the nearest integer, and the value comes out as 51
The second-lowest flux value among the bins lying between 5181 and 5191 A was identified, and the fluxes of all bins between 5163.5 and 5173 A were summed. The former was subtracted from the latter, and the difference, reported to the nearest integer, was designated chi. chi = 68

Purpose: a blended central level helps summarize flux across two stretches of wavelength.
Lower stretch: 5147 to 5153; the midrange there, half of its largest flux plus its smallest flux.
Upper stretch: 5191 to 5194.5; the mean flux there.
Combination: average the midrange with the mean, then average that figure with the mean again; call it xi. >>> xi 10.96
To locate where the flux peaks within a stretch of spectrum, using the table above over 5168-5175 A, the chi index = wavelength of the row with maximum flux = 5173.61 A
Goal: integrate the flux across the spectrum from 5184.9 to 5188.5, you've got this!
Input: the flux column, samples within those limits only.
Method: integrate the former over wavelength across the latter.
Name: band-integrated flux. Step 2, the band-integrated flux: 37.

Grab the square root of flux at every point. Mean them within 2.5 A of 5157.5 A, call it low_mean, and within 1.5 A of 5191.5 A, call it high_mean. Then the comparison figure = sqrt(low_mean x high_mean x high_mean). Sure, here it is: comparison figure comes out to 6.3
